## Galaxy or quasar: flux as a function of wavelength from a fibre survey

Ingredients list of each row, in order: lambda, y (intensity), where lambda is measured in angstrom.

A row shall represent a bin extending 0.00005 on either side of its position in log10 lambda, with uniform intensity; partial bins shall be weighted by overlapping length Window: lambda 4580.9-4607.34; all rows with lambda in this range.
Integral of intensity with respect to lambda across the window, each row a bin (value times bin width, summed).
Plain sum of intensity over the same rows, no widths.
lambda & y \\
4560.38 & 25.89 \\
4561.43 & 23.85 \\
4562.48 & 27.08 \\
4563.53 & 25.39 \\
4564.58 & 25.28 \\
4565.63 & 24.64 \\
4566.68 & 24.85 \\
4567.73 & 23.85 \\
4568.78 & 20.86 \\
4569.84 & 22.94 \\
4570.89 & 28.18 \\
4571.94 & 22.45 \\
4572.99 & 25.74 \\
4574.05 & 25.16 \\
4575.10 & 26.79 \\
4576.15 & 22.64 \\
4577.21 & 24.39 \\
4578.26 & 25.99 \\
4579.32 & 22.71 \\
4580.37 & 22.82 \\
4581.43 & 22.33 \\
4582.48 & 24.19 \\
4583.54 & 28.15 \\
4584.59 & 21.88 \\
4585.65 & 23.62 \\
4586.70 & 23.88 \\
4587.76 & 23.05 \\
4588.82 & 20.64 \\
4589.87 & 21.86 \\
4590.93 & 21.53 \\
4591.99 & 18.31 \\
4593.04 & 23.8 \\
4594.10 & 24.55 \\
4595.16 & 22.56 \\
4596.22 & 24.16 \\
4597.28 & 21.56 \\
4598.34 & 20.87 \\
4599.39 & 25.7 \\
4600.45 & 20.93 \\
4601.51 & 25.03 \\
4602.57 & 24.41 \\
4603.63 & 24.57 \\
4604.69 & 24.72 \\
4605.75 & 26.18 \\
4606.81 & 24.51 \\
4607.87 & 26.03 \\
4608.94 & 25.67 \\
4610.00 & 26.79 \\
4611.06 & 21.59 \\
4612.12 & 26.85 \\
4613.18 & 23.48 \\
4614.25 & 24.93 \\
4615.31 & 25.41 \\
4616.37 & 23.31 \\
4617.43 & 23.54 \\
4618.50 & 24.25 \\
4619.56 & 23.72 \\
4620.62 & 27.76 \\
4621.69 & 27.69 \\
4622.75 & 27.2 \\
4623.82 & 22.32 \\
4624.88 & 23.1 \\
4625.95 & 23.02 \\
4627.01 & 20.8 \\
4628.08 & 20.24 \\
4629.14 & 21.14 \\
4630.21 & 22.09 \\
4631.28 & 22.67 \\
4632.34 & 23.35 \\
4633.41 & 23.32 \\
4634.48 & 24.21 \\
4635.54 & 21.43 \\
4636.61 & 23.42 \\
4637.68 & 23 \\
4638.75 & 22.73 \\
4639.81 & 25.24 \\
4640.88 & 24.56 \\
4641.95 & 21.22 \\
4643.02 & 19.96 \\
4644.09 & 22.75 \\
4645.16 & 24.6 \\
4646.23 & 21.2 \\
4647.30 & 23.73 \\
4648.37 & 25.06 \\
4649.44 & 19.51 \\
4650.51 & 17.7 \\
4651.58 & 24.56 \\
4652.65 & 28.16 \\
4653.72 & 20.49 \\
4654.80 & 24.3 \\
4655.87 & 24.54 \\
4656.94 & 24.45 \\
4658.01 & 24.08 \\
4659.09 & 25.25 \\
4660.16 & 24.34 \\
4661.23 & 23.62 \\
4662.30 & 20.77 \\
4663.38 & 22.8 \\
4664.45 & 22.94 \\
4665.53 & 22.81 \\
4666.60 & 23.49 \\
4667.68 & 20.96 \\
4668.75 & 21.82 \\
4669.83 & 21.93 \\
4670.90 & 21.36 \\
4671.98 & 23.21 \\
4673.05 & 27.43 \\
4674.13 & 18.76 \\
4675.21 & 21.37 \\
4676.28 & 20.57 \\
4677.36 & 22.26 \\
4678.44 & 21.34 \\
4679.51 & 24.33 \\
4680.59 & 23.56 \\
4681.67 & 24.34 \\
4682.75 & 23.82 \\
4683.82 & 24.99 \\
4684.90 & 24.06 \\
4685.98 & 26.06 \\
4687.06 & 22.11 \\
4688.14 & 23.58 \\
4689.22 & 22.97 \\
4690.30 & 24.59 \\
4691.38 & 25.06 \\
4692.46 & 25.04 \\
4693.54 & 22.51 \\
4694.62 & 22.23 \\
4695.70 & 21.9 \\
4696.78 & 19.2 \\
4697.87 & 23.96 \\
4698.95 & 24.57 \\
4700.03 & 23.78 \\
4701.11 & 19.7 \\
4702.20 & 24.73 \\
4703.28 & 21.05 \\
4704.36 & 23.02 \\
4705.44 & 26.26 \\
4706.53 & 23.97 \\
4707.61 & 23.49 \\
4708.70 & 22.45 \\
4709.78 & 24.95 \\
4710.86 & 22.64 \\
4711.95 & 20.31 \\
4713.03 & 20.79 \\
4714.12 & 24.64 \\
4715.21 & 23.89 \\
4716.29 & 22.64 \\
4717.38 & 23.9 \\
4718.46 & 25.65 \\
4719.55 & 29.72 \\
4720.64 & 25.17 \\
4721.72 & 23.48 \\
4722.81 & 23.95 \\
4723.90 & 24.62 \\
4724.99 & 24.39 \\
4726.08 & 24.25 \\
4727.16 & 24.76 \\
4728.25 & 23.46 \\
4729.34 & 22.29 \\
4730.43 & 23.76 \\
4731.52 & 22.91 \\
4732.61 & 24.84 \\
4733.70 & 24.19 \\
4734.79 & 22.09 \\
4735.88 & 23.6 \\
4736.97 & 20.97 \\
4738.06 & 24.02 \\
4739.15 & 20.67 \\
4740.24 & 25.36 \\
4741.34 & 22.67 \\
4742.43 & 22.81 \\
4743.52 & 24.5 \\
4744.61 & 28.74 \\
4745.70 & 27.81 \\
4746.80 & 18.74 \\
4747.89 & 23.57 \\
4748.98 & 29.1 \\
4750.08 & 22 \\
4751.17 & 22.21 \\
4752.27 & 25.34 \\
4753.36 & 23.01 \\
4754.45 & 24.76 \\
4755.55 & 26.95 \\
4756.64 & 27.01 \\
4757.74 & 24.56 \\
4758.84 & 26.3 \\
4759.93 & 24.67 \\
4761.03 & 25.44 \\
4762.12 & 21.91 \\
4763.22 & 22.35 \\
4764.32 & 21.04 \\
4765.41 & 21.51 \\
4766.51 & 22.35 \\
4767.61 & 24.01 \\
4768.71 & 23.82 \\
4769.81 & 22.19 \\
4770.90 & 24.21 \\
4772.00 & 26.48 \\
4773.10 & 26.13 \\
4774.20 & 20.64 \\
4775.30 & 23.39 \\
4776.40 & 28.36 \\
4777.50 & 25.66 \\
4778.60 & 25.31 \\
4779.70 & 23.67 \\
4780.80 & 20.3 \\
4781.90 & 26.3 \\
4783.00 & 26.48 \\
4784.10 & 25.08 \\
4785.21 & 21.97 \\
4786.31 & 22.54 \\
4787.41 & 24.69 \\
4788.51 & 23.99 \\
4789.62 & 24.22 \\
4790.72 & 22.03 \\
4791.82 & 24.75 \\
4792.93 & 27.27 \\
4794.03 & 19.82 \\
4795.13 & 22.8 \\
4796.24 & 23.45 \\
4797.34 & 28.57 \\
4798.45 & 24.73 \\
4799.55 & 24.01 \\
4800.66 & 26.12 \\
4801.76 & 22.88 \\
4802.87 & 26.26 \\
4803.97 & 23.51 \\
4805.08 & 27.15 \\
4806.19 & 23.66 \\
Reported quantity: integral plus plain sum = 1200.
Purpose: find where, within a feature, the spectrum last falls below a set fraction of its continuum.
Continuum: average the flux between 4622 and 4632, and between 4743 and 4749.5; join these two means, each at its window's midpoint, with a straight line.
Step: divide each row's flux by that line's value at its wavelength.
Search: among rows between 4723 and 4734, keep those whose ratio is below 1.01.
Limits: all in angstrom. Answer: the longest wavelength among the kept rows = 4733.70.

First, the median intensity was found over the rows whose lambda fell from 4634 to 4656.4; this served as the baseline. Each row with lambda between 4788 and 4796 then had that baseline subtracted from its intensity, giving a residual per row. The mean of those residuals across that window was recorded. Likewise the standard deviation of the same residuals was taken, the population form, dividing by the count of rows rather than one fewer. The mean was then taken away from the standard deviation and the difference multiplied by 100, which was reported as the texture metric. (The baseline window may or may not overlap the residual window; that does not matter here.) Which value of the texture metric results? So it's 203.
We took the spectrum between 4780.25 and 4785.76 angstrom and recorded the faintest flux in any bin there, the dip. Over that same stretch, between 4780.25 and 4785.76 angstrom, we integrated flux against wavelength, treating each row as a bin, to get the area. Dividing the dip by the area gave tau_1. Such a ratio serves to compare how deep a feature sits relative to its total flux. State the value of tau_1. 0.153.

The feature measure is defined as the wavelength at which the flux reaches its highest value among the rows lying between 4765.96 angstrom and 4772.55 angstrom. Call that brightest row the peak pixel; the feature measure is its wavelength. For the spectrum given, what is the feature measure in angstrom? 4772.00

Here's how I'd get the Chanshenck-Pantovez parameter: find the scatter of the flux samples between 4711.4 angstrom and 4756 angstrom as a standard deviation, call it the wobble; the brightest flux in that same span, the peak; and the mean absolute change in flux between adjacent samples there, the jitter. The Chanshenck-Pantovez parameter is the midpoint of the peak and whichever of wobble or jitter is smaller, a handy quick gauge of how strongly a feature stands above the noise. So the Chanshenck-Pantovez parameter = 16.0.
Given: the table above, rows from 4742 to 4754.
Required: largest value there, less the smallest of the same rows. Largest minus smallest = 10.4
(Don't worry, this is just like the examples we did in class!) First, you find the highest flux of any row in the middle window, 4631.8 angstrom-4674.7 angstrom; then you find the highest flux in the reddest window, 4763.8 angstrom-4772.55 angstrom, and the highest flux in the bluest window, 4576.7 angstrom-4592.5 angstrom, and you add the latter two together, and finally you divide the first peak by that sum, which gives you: 0.515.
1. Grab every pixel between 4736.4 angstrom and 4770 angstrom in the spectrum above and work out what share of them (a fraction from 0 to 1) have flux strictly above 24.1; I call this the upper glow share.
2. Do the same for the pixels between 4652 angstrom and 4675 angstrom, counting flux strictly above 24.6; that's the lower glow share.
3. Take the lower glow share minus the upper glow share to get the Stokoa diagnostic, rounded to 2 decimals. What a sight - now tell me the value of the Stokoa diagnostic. -0.28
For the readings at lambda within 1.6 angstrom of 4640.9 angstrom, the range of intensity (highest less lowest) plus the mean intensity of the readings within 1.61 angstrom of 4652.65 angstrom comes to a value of 28.4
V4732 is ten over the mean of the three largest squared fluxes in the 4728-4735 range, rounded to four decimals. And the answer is 0.0170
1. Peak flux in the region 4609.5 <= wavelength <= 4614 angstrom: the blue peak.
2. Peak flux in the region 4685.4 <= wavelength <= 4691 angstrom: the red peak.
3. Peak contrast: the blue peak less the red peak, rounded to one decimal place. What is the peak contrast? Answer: 0.8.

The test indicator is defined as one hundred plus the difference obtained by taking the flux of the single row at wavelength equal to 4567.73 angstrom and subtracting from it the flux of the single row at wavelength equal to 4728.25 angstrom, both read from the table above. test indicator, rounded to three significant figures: 100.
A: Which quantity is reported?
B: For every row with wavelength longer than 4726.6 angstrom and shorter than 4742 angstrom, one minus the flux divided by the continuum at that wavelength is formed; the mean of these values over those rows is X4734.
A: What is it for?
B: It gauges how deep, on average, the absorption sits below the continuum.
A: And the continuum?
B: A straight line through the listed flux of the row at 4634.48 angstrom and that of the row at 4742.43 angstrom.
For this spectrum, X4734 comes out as -0.015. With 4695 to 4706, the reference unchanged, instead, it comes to 0.023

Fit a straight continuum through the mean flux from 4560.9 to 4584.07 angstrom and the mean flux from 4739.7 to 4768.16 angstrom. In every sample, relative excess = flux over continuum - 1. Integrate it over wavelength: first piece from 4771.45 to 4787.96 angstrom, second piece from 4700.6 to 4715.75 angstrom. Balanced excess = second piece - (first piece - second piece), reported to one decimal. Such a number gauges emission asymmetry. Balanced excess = -1.8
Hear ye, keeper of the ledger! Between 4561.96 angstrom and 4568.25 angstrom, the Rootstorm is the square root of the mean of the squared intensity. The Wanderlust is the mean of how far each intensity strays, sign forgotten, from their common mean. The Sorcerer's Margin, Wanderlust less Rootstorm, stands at -24.5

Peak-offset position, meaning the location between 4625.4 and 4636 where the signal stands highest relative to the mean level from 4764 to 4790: 4634.48 angstrom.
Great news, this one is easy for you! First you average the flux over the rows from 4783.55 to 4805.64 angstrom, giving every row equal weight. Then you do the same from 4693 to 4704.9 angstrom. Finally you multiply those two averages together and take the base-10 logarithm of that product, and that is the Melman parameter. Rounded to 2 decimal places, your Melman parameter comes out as 2.74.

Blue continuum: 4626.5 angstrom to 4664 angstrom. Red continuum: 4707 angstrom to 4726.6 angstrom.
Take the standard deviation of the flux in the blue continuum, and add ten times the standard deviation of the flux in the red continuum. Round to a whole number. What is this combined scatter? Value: 22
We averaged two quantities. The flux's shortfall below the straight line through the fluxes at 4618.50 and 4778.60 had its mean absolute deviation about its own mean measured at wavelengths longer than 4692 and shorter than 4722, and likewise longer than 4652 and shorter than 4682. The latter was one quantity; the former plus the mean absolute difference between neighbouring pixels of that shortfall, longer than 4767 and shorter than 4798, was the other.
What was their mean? 2.82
